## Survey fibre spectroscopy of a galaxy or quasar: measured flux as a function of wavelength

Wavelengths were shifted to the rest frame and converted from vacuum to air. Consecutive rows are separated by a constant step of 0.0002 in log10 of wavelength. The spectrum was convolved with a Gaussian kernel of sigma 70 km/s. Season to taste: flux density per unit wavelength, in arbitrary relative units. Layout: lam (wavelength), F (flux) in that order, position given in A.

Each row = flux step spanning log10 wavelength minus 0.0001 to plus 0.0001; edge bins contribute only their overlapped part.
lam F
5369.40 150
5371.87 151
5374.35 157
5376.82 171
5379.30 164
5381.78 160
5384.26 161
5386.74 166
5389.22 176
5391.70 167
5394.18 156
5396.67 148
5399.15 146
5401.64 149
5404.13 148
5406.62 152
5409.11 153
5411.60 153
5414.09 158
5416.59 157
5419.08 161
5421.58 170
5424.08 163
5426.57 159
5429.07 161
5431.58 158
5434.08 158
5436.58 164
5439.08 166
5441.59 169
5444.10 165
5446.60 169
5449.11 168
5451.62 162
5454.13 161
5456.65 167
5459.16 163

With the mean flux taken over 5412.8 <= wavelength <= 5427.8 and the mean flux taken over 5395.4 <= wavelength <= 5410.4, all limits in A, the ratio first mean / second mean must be 1.08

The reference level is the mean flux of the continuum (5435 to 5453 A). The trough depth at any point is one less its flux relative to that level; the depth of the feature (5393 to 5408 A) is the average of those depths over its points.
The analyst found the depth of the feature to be 0.10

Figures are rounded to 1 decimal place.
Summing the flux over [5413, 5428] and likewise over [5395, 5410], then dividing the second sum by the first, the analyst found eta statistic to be 0.9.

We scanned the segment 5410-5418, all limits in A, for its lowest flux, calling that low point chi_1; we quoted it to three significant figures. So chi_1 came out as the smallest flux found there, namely 153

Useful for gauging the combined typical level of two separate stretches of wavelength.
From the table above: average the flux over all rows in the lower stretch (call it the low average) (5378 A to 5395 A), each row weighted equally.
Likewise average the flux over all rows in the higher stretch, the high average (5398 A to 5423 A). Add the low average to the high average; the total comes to 319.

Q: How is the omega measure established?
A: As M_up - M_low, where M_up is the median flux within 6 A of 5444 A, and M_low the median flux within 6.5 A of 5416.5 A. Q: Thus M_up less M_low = 10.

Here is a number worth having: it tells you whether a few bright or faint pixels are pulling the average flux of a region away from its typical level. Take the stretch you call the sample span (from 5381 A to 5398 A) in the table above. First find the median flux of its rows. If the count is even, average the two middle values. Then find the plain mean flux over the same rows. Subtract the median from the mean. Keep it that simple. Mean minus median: 1.0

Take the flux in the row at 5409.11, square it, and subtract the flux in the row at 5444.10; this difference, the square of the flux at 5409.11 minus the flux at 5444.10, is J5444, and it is 23244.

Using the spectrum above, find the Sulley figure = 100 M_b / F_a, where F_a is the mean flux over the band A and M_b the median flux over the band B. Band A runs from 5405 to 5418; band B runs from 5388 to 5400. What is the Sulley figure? 101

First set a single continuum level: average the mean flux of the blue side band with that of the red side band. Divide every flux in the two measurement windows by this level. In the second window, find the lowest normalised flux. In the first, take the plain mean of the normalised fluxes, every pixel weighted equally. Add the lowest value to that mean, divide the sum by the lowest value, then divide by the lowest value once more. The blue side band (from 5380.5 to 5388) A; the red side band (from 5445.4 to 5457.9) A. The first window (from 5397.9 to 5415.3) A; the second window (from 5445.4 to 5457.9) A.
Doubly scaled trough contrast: 1.97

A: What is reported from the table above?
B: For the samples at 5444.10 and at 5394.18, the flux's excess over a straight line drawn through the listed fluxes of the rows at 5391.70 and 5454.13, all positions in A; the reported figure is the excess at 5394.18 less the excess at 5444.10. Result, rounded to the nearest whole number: -14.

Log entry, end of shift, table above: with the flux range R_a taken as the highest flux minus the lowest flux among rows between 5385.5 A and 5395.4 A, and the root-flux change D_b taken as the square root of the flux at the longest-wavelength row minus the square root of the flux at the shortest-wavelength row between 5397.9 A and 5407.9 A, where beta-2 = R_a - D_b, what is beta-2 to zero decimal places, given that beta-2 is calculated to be 20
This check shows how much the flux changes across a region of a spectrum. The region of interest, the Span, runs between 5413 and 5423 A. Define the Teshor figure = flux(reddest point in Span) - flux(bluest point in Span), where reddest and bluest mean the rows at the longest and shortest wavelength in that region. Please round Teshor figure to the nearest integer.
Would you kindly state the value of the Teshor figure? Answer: 12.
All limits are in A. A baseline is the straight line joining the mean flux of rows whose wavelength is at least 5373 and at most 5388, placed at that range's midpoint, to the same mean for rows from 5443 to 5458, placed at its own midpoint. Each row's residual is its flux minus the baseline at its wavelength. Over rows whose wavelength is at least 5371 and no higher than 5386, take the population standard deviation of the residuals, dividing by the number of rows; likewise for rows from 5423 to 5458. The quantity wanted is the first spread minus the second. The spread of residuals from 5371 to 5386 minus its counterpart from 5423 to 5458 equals 2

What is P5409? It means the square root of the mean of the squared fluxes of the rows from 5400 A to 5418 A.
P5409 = 153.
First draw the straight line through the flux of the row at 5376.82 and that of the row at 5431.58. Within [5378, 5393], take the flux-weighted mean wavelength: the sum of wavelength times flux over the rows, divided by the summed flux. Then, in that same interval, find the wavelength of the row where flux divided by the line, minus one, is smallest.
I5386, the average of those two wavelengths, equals 5383.7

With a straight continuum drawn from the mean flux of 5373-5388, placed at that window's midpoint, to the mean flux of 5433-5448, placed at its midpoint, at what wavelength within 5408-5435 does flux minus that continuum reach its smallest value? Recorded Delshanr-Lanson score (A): 5411.60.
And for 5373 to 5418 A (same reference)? 5399.15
